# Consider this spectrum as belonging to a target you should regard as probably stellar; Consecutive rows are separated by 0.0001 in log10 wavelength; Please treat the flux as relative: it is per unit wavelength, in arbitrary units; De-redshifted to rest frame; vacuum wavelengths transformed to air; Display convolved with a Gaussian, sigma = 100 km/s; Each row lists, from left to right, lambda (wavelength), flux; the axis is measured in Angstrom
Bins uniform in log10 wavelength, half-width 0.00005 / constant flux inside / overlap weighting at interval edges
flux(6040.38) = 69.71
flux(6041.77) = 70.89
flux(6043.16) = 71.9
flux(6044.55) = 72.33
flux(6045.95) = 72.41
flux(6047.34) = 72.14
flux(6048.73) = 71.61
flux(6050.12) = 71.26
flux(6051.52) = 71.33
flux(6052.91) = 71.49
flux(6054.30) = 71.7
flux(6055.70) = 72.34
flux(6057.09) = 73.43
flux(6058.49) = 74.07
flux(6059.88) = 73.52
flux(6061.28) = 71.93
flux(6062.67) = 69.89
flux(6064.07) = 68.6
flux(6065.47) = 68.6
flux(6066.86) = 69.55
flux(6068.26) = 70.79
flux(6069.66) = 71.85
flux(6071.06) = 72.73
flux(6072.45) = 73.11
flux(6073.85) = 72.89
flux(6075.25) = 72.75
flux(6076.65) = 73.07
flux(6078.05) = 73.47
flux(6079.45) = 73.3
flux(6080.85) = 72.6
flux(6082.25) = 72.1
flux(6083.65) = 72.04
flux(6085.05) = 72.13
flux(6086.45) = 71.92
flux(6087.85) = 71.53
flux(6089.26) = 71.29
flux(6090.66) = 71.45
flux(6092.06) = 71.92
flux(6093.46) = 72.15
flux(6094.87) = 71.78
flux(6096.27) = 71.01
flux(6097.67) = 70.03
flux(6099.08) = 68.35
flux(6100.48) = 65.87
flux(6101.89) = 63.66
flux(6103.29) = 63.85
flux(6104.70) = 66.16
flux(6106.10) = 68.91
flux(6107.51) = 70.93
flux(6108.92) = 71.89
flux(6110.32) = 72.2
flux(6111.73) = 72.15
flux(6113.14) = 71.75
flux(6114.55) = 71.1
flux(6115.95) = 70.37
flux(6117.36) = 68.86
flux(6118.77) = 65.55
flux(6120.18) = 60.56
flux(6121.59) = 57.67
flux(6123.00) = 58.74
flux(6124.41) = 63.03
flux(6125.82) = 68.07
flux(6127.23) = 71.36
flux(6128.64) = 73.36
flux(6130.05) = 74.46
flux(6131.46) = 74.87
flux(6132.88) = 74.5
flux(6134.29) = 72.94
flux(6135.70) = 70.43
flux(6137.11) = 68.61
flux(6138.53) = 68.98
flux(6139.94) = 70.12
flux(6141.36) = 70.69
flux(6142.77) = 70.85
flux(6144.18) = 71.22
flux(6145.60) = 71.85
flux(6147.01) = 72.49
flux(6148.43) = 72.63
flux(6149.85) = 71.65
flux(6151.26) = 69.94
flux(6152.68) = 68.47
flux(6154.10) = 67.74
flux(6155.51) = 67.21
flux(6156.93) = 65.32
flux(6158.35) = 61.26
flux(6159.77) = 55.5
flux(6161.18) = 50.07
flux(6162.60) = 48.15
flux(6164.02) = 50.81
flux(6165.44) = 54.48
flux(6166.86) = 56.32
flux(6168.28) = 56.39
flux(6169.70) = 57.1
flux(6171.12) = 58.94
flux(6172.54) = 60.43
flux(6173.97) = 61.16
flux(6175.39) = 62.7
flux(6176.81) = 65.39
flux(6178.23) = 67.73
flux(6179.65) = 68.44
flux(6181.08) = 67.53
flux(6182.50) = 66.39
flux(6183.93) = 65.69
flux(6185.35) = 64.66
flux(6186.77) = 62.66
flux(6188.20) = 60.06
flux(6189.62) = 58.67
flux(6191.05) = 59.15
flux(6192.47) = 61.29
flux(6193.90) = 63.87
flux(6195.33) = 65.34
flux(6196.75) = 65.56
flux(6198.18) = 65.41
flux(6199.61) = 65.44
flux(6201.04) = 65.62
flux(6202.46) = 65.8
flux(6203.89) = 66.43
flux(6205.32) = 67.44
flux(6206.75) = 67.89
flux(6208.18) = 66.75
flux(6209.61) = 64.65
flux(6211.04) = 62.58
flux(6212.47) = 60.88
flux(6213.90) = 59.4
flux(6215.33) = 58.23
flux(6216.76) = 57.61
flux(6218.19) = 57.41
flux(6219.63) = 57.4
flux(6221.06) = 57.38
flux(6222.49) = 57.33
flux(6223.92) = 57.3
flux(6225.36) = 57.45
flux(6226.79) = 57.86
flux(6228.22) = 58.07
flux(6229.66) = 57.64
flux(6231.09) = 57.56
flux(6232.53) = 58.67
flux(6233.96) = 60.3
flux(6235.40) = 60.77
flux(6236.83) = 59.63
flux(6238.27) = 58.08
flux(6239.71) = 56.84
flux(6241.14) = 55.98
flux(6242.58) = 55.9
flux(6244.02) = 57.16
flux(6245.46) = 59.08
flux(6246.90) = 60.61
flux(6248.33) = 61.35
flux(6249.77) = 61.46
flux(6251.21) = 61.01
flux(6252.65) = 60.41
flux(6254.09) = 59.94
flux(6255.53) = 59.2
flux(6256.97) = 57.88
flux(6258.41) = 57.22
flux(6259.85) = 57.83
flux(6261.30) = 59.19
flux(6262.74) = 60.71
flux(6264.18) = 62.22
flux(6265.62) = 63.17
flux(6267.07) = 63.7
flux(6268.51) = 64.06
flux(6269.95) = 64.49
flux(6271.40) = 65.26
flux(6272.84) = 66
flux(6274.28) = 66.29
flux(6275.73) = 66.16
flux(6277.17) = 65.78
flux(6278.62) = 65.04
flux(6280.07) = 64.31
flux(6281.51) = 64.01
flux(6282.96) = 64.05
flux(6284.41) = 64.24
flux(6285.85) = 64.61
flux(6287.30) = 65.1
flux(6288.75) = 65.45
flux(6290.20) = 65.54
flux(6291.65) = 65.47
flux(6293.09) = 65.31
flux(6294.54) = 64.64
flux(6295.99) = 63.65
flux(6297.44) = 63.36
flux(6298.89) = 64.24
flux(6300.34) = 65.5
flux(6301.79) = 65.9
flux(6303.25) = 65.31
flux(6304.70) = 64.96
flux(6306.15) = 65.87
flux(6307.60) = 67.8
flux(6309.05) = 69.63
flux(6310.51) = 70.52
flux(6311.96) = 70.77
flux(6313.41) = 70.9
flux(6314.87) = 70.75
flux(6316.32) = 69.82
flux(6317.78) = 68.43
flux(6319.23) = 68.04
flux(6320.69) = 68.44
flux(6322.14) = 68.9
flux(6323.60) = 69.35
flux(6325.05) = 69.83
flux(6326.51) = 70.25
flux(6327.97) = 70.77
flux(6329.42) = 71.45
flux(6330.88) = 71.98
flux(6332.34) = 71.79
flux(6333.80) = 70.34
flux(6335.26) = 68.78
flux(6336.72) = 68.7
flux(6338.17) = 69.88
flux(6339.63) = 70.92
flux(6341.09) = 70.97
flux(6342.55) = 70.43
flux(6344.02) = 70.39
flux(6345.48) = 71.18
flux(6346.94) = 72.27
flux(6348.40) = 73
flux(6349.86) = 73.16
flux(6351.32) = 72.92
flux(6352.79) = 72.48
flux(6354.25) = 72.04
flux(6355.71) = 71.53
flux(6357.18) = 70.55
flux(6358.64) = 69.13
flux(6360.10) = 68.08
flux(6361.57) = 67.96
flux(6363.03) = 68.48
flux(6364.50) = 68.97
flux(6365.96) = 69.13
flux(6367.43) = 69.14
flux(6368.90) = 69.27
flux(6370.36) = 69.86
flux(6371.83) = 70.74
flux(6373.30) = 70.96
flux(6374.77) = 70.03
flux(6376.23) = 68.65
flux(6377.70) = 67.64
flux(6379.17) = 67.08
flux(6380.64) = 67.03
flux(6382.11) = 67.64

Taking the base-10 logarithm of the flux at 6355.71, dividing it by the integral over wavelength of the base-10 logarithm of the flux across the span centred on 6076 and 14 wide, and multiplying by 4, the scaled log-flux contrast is 0.285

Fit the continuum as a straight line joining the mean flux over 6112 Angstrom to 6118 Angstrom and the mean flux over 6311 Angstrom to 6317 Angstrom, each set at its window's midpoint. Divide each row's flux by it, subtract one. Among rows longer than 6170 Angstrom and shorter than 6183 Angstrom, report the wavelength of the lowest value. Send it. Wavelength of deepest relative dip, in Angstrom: 6171.12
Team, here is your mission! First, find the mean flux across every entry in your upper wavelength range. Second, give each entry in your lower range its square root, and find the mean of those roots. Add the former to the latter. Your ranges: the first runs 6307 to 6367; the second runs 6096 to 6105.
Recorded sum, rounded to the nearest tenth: 78.4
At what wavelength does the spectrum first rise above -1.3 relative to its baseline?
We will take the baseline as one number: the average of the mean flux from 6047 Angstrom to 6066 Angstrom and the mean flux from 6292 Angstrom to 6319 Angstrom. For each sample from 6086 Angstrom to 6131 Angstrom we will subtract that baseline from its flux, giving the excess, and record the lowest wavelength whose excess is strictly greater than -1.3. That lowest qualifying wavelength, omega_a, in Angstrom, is 6086.45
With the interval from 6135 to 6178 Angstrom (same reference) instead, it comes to 6135.70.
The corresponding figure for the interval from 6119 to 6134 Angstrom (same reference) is 6125.82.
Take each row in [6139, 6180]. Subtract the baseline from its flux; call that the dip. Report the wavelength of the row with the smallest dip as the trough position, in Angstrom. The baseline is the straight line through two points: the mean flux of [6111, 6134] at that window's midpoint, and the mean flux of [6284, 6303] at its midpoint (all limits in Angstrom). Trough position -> 6162.60 Angstrom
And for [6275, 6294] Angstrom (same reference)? 6281.51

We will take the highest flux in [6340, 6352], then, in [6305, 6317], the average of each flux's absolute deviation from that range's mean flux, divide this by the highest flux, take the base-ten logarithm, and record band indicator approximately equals -1.74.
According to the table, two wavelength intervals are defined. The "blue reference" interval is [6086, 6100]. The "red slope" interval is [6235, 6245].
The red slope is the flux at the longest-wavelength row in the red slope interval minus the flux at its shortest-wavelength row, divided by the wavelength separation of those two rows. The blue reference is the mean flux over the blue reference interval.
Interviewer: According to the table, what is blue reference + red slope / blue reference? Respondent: 71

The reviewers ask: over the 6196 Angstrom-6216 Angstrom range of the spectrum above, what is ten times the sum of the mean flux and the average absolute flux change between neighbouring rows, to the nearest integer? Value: 654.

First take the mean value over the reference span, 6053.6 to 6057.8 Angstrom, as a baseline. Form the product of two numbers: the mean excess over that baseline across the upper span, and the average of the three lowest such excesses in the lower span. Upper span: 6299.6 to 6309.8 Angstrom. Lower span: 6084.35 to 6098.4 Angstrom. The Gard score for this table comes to 10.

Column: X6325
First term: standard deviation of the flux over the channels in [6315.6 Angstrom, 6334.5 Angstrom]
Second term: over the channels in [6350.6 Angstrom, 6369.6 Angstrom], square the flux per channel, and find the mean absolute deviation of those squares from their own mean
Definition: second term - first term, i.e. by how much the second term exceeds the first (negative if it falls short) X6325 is 208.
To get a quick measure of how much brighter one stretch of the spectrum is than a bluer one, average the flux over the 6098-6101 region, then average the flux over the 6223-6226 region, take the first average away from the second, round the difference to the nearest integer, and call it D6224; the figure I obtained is -10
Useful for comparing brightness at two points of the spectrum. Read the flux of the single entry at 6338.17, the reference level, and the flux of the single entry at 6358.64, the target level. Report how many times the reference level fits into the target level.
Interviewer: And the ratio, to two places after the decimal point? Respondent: 0.99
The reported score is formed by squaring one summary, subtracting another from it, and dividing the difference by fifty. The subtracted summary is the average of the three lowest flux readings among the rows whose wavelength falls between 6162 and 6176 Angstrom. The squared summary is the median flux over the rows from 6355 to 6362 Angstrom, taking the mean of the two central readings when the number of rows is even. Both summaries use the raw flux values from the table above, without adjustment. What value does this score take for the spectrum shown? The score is 95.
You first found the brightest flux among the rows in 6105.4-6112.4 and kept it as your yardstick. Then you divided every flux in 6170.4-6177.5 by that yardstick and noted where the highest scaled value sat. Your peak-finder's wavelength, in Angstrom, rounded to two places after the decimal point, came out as 6176.81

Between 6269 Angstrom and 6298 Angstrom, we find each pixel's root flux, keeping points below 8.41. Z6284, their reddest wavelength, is 6297.44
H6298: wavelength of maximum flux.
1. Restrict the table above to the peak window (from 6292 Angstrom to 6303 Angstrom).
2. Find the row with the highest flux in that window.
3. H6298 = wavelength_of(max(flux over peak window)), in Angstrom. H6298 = 6301.79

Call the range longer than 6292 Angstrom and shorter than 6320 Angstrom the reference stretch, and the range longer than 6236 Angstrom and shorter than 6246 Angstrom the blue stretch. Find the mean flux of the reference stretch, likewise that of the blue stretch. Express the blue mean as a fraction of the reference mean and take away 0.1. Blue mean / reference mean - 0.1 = 0.76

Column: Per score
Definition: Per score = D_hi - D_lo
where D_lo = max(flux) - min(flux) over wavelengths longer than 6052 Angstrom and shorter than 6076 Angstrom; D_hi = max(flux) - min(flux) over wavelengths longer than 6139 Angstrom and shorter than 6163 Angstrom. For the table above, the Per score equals 19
